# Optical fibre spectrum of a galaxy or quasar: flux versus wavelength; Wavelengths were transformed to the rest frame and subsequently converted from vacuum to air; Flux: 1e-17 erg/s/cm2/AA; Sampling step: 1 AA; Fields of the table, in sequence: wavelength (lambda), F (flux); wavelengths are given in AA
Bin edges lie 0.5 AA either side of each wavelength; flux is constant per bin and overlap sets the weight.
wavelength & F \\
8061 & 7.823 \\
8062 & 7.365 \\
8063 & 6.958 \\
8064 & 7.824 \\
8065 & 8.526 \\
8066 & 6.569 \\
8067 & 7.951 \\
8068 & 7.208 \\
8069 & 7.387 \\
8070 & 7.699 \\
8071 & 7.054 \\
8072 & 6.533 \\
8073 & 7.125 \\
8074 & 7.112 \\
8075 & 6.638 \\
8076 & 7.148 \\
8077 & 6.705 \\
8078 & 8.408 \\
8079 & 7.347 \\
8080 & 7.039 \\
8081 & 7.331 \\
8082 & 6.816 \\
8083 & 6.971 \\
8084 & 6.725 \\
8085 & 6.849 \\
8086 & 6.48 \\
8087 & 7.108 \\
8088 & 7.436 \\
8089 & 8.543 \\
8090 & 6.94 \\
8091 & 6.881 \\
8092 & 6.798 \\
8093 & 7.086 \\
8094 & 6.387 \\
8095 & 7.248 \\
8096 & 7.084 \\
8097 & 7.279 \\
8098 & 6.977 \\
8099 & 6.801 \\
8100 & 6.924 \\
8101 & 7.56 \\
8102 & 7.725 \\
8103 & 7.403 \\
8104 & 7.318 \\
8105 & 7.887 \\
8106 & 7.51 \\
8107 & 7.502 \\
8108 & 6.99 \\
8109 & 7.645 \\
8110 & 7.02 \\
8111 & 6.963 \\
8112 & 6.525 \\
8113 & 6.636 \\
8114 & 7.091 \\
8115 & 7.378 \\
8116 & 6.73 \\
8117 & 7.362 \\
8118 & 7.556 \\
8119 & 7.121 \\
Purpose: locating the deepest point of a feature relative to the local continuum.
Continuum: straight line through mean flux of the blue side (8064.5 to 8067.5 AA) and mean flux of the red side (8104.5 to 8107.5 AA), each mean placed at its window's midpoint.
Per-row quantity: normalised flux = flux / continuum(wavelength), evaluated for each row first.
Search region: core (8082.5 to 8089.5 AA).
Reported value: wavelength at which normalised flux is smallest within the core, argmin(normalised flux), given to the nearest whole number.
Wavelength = 8086 AA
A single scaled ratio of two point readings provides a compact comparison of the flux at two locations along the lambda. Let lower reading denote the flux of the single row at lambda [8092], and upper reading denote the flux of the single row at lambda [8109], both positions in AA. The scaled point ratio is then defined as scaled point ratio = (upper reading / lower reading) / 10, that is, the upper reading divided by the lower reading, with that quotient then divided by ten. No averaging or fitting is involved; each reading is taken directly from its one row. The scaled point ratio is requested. 0.112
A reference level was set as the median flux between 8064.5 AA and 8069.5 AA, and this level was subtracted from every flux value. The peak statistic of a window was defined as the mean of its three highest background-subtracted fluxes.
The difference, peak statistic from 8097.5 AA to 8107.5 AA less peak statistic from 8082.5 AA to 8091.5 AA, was 0.0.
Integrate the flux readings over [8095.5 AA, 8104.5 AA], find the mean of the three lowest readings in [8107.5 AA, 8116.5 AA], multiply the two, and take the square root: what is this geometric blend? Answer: 20.77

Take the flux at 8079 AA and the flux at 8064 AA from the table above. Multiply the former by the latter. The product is 57.5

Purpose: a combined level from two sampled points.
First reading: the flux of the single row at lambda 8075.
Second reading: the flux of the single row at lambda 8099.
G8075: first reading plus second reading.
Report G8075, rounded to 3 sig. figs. 13.4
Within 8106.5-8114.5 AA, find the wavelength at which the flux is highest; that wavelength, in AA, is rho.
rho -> 8109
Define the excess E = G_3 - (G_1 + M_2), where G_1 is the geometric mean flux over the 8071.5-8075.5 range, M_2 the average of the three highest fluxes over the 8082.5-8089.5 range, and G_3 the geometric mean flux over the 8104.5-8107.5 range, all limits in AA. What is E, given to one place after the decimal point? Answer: -6.9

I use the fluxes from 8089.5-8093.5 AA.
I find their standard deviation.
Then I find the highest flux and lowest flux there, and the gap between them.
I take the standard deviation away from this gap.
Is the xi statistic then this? 0.2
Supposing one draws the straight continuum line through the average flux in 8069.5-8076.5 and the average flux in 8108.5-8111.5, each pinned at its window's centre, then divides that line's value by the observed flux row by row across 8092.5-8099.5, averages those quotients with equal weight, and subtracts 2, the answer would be -0.974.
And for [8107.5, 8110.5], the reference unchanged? -1.000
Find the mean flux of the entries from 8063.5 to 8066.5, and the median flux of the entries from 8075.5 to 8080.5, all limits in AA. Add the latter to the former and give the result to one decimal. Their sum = 14.8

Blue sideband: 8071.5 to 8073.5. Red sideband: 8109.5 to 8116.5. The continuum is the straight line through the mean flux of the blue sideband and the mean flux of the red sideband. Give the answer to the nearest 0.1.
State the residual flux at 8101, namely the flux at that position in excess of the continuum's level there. 0.7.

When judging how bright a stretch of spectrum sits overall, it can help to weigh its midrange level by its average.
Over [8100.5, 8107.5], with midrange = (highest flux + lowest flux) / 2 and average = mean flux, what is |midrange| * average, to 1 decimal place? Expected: 57.5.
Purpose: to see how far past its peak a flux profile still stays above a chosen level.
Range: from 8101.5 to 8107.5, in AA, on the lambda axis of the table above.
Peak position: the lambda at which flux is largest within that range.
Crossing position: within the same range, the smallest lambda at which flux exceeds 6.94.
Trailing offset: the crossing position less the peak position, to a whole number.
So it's -3 AA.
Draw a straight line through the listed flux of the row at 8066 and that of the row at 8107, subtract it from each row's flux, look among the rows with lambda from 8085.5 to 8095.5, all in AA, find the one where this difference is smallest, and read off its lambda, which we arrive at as 8094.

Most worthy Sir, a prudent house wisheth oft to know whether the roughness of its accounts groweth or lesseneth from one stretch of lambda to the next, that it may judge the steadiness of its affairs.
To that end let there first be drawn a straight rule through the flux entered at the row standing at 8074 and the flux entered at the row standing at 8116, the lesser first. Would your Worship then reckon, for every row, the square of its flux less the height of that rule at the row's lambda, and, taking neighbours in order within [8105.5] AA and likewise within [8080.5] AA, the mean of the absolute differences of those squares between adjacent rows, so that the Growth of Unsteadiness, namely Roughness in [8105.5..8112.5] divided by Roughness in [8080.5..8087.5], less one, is 1.5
